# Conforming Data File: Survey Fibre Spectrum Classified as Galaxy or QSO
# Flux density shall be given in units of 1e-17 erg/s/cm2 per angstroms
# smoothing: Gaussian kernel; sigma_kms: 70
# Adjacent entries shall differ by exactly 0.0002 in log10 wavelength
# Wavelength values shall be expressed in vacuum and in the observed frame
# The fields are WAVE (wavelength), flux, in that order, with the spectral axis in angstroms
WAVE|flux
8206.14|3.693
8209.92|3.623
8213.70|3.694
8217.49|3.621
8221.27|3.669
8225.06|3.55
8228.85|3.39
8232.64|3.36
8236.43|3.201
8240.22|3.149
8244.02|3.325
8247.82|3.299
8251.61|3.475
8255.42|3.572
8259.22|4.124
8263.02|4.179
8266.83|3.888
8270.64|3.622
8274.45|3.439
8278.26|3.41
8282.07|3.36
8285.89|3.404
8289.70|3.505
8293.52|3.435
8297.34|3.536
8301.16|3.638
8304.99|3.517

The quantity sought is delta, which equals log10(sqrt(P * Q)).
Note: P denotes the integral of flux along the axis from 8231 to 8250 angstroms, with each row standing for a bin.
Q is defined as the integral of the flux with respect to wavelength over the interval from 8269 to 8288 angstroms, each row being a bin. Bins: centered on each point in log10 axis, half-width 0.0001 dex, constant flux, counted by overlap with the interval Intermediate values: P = 62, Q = 65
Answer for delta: 1.80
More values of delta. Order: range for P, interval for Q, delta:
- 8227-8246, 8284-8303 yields 1.81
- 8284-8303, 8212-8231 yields 1.83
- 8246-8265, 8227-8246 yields 1.82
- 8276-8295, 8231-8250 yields 1.80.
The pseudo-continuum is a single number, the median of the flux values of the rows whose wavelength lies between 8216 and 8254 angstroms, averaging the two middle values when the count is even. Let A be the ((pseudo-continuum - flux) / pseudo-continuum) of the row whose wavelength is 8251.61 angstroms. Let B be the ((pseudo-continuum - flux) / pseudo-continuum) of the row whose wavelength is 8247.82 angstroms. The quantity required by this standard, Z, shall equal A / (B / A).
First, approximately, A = -0.030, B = 0.02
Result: 0.04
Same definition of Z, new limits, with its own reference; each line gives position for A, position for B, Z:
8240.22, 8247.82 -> 0.20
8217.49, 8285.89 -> -0.62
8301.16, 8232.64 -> 1.37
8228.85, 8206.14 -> 0.00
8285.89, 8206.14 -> 0.00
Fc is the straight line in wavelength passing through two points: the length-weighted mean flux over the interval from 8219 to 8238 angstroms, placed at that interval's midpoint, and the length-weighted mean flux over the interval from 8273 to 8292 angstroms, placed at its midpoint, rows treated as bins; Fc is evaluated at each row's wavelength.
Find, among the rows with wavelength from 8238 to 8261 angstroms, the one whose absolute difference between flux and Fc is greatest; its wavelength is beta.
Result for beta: 8259.22 angstroms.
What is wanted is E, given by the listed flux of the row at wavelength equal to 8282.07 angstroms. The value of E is 3.36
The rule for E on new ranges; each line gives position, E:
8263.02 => 4.179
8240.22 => 3.149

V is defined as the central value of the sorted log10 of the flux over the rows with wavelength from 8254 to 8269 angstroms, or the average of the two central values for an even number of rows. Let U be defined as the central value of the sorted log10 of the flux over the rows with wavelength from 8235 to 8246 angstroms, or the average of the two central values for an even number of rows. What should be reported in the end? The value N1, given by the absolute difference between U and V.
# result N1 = 0.097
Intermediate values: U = 0.505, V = 0.60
